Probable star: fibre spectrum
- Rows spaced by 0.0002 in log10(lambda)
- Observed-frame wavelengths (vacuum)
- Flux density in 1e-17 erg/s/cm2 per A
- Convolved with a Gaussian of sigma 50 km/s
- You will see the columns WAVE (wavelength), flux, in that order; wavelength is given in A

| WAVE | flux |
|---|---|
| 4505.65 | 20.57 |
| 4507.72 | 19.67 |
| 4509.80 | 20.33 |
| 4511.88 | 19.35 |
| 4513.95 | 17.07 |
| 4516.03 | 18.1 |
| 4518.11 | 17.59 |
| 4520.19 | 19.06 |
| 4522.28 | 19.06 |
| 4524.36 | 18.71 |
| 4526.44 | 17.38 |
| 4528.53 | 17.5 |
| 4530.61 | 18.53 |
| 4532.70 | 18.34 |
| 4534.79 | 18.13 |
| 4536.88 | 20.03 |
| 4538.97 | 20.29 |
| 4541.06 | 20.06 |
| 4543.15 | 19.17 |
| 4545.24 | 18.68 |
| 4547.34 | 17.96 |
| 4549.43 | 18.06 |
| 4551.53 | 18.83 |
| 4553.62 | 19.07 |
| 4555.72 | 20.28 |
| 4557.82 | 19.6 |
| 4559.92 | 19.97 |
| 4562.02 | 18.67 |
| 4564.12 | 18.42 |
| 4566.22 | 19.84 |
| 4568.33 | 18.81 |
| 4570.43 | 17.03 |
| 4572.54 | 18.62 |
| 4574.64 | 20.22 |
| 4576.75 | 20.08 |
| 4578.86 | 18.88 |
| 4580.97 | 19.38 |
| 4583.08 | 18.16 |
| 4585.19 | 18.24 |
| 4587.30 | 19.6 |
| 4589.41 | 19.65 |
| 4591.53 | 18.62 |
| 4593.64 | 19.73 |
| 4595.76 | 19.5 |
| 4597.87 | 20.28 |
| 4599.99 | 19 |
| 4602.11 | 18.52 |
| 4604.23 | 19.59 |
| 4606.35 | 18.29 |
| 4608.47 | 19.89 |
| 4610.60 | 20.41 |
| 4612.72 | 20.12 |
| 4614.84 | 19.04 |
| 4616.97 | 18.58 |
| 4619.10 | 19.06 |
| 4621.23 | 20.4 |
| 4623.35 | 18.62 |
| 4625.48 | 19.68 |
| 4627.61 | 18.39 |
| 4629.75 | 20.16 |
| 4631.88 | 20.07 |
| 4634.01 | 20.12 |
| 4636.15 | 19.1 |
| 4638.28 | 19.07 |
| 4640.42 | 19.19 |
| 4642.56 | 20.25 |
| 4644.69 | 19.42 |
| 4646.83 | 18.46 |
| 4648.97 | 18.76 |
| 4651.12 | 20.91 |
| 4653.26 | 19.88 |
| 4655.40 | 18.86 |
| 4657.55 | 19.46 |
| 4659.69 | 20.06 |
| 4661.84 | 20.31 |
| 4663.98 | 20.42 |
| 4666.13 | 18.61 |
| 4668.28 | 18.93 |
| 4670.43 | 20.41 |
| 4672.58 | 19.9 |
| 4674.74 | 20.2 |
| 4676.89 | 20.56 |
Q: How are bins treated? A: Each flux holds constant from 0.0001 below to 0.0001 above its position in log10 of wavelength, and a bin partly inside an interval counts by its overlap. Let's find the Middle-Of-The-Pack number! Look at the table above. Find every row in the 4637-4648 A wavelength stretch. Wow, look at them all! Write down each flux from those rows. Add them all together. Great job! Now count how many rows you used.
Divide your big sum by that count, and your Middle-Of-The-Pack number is 19.28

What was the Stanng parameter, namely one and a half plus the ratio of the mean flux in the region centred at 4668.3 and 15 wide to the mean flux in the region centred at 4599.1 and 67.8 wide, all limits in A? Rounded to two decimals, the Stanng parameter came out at 2.53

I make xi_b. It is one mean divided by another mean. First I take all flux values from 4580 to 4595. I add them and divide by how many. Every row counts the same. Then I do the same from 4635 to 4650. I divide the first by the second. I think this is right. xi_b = 0.994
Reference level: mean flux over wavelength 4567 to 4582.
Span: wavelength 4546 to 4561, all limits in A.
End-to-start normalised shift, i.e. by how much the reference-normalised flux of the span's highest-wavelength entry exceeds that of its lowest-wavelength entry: 0.11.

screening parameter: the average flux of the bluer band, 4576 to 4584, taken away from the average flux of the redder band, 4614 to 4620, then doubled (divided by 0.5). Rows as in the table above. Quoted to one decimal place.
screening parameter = -0.5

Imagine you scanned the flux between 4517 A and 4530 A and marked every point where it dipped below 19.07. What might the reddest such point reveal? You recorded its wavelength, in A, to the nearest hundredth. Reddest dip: 4528.53 A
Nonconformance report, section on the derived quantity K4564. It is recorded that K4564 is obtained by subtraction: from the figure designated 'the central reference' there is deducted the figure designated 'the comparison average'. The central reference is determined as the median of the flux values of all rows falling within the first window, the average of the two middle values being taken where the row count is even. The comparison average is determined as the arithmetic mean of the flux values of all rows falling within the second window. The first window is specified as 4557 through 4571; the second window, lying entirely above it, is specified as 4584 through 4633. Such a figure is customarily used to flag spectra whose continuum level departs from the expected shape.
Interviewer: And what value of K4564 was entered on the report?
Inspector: -0.56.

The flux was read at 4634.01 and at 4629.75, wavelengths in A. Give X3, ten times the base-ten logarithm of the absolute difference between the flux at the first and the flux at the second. -14.0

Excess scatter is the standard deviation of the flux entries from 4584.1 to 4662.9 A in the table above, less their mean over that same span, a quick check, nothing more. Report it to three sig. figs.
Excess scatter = -18.7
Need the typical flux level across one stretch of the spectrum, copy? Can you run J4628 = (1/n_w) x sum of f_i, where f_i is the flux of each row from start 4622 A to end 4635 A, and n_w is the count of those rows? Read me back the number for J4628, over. 19.5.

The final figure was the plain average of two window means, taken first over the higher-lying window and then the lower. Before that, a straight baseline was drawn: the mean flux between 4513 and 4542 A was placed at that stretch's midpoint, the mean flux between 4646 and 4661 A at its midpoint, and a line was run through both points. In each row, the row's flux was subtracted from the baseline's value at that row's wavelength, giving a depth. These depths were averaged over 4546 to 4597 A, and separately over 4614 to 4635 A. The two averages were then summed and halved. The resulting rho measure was -0.15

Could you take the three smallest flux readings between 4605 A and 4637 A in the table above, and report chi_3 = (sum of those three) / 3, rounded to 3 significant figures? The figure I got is 18.4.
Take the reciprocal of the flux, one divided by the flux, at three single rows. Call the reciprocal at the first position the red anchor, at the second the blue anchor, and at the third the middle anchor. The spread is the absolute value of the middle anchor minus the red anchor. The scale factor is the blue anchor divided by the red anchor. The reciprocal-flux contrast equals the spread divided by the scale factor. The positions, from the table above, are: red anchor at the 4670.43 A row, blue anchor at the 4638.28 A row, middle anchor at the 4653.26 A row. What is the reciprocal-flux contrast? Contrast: 0.0012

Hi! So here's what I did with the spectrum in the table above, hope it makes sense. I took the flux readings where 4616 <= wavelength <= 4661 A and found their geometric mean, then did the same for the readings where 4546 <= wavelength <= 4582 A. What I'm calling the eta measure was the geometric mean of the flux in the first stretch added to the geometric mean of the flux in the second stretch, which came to 38.5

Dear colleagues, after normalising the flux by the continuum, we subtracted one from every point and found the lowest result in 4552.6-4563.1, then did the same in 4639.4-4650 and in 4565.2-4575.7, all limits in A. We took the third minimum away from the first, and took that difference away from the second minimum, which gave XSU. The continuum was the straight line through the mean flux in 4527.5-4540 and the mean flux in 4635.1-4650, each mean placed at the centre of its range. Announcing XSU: -0.13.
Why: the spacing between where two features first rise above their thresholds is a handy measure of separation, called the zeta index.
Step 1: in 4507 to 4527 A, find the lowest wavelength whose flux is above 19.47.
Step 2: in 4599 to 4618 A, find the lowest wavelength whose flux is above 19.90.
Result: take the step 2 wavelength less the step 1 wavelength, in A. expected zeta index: 102.9 A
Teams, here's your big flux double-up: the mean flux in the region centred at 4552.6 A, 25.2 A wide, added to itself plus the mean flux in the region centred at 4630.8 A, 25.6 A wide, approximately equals 57.6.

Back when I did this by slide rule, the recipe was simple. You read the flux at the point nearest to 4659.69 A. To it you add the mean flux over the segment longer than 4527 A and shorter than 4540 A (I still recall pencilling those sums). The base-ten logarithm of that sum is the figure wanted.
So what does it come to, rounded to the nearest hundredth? 1.59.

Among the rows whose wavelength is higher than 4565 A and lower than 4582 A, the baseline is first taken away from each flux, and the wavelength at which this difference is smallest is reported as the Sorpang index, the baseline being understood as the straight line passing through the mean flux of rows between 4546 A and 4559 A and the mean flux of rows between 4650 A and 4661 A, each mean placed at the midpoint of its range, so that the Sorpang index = 4570.43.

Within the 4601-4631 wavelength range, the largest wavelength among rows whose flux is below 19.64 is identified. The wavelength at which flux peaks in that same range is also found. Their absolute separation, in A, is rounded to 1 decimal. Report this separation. 17.0 A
